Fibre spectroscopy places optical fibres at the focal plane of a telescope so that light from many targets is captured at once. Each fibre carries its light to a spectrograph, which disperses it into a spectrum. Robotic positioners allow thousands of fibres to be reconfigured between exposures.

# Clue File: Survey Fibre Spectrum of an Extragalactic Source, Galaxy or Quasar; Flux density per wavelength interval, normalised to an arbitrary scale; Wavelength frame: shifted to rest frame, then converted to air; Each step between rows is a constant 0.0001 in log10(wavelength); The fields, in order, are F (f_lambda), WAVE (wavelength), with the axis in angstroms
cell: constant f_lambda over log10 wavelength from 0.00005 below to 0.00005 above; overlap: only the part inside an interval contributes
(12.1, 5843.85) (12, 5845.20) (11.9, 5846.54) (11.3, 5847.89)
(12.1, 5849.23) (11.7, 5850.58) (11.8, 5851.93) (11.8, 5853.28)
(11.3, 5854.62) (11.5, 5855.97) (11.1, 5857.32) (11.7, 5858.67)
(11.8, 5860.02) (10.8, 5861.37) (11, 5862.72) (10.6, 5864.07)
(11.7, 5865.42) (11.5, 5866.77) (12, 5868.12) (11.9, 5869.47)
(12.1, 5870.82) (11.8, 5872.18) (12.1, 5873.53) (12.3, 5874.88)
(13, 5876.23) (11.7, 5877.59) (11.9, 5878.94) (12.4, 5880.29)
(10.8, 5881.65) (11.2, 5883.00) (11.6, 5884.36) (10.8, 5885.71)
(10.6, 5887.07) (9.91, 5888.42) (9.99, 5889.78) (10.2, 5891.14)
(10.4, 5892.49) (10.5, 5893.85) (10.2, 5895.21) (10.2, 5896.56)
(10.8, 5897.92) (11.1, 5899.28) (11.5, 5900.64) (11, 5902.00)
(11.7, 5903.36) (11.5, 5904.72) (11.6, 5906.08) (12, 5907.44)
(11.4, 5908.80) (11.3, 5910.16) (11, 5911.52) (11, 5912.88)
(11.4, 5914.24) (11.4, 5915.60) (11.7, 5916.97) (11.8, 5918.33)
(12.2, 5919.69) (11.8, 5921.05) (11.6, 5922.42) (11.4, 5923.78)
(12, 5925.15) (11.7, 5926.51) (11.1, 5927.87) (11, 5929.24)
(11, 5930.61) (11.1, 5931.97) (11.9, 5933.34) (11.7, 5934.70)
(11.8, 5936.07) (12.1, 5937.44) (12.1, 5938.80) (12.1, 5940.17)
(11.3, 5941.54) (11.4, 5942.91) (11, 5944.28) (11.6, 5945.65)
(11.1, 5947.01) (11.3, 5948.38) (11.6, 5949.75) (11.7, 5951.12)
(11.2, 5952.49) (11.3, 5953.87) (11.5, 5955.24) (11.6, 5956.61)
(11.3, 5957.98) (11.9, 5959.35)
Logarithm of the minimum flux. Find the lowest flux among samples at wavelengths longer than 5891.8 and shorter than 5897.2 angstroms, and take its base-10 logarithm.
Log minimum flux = 1.01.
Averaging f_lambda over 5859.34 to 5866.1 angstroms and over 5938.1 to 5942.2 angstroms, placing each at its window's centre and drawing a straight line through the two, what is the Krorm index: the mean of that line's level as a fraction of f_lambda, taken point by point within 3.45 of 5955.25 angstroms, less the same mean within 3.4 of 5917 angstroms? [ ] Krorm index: 0.06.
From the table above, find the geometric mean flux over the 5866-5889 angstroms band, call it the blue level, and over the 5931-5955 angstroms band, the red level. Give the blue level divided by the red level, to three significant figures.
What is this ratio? 1.01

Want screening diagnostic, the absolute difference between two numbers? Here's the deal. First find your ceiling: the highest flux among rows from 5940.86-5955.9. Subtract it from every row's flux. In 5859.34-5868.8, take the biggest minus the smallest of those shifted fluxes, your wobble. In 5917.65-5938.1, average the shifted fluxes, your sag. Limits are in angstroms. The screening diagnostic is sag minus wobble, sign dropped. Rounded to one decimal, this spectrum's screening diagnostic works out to 1.5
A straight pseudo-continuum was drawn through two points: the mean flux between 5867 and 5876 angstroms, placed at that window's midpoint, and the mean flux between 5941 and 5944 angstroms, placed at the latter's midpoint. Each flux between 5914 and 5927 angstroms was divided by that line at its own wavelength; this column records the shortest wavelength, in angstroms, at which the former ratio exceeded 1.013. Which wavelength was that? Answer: 5918.33 angstroms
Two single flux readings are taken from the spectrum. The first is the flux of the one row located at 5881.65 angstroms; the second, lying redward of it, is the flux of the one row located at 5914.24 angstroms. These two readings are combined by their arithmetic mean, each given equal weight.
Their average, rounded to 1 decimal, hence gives 11.1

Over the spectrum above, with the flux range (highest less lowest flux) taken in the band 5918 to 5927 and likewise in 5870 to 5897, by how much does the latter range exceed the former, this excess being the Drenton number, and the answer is 2.3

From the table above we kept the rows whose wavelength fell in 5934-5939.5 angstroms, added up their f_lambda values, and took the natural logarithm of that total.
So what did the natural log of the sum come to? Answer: 3.86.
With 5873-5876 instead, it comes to 3.19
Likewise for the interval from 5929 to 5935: 4.04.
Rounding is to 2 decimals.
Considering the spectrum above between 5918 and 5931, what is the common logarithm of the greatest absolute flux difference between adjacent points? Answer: -0.22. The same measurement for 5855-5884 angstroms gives 0.20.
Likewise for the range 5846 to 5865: 0.00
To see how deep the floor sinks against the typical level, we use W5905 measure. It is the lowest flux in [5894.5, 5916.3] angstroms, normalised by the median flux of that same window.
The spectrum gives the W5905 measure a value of 0.899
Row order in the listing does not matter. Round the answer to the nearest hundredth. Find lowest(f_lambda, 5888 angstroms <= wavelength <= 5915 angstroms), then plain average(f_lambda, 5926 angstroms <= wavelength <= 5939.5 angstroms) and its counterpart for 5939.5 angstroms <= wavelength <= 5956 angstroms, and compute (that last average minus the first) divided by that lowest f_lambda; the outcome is -0.01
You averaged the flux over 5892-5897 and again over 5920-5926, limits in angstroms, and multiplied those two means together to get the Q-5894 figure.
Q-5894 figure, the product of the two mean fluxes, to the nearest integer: 121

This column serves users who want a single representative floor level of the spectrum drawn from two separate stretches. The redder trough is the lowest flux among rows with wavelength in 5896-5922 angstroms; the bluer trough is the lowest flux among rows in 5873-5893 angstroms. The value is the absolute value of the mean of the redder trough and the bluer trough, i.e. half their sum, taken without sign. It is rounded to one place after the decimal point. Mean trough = 10.1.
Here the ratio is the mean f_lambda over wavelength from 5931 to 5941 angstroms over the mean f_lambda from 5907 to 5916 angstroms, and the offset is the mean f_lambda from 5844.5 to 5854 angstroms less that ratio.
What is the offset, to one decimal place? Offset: 10.8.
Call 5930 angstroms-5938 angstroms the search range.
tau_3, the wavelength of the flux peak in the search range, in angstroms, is 5937.44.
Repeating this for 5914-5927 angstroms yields 5919.69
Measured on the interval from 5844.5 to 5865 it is 5849.23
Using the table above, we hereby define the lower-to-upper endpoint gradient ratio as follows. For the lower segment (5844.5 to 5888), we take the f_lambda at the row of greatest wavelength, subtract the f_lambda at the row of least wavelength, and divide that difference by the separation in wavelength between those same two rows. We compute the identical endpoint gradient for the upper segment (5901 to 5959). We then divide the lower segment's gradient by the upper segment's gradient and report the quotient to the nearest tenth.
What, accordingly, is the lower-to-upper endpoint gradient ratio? -6.2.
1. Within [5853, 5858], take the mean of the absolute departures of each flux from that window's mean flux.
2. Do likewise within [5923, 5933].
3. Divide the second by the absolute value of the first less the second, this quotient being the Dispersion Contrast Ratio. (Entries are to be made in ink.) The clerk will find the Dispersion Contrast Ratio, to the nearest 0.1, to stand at 3.4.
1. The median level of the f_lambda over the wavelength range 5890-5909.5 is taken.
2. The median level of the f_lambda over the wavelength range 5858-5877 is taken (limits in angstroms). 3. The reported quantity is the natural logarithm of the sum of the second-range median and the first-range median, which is 3.13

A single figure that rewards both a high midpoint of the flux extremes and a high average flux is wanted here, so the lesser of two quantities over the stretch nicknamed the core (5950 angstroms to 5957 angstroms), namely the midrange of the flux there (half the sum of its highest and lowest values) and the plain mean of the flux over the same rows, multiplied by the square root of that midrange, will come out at 38.7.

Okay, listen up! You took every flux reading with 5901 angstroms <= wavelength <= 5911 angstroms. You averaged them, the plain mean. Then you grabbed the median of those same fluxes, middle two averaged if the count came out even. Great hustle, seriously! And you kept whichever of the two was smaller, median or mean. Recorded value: 11.5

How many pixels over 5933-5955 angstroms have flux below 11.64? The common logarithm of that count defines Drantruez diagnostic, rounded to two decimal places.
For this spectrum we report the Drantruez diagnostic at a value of 0.95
